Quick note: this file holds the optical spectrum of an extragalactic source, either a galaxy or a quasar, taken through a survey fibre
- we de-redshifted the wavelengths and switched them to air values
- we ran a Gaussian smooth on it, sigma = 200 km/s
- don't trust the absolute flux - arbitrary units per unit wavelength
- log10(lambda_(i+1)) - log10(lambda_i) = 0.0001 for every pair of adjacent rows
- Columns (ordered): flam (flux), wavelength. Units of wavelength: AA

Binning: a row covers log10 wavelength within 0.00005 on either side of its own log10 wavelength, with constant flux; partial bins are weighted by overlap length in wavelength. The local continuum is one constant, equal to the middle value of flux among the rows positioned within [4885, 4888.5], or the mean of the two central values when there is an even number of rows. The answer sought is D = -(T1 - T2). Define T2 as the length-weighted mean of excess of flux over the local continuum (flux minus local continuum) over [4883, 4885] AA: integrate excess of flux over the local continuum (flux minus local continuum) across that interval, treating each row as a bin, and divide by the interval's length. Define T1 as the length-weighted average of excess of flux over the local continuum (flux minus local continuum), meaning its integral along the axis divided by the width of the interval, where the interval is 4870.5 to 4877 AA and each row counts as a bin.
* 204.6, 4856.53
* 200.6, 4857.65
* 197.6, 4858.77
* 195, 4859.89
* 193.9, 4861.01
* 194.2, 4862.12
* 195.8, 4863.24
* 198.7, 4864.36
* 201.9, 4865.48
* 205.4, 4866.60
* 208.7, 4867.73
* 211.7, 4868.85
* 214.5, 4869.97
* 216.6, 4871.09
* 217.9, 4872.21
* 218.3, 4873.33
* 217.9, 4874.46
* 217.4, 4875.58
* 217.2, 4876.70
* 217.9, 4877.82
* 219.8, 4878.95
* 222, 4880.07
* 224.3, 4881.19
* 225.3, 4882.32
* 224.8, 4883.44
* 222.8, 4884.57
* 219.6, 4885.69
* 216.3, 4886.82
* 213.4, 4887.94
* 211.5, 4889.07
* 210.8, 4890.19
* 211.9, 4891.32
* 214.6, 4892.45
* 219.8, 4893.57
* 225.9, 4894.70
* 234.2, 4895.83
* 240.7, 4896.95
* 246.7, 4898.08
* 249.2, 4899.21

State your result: 6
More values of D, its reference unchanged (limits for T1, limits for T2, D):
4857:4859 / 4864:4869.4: 6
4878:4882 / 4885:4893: -8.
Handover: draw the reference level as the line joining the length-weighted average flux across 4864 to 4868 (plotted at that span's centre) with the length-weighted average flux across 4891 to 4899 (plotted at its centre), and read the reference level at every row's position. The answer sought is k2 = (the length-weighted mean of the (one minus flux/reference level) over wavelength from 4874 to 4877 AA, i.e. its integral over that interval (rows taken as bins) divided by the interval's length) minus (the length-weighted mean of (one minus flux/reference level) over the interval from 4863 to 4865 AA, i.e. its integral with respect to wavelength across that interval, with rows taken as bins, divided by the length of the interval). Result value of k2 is -0.05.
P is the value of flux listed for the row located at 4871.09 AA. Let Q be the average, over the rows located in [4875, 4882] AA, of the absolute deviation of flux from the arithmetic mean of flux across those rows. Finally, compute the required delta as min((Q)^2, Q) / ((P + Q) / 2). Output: 0.021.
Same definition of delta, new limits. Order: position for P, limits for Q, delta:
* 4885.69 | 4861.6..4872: 0.060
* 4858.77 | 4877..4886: 0.022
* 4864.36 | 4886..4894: 0.024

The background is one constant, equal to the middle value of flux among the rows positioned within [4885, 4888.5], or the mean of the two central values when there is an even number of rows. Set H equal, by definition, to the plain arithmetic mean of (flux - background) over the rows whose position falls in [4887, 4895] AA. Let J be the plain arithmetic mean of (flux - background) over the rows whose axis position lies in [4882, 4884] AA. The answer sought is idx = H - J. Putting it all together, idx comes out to -9.6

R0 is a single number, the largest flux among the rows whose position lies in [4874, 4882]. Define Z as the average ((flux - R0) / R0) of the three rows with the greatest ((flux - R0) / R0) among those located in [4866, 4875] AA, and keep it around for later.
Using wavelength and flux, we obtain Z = -0.03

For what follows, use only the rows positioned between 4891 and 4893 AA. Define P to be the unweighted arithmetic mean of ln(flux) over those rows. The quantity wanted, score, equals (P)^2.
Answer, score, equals 28.8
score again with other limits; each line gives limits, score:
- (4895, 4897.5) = 29.9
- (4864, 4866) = 28.1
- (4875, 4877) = 29.0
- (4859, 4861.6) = 27.8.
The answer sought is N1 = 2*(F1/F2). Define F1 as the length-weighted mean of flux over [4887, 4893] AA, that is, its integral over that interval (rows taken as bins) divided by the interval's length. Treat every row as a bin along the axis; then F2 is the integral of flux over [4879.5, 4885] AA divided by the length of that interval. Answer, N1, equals 1.90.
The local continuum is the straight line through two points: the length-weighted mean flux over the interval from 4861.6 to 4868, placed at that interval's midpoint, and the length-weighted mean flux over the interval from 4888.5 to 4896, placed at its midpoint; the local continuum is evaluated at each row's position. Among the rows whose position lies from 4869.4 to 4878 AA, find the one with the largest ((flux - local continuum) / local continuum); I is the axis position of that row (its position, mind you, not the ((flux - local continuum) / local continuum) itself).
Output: 4872.21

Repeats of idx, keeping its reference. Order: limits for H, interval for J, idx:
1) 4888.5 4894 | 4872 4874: -4.4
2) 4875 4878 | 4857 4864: 21.3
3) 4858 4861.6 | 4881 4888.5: -25.4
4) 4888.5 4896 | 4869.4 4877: 1.3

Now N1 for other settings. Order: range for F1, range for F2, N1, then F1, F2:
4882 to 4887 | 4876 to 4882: 2.01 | 222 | 220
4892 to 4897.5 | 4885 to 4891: 2.12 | 228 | 215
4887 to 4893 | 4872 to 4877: 1.95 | 213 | 218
